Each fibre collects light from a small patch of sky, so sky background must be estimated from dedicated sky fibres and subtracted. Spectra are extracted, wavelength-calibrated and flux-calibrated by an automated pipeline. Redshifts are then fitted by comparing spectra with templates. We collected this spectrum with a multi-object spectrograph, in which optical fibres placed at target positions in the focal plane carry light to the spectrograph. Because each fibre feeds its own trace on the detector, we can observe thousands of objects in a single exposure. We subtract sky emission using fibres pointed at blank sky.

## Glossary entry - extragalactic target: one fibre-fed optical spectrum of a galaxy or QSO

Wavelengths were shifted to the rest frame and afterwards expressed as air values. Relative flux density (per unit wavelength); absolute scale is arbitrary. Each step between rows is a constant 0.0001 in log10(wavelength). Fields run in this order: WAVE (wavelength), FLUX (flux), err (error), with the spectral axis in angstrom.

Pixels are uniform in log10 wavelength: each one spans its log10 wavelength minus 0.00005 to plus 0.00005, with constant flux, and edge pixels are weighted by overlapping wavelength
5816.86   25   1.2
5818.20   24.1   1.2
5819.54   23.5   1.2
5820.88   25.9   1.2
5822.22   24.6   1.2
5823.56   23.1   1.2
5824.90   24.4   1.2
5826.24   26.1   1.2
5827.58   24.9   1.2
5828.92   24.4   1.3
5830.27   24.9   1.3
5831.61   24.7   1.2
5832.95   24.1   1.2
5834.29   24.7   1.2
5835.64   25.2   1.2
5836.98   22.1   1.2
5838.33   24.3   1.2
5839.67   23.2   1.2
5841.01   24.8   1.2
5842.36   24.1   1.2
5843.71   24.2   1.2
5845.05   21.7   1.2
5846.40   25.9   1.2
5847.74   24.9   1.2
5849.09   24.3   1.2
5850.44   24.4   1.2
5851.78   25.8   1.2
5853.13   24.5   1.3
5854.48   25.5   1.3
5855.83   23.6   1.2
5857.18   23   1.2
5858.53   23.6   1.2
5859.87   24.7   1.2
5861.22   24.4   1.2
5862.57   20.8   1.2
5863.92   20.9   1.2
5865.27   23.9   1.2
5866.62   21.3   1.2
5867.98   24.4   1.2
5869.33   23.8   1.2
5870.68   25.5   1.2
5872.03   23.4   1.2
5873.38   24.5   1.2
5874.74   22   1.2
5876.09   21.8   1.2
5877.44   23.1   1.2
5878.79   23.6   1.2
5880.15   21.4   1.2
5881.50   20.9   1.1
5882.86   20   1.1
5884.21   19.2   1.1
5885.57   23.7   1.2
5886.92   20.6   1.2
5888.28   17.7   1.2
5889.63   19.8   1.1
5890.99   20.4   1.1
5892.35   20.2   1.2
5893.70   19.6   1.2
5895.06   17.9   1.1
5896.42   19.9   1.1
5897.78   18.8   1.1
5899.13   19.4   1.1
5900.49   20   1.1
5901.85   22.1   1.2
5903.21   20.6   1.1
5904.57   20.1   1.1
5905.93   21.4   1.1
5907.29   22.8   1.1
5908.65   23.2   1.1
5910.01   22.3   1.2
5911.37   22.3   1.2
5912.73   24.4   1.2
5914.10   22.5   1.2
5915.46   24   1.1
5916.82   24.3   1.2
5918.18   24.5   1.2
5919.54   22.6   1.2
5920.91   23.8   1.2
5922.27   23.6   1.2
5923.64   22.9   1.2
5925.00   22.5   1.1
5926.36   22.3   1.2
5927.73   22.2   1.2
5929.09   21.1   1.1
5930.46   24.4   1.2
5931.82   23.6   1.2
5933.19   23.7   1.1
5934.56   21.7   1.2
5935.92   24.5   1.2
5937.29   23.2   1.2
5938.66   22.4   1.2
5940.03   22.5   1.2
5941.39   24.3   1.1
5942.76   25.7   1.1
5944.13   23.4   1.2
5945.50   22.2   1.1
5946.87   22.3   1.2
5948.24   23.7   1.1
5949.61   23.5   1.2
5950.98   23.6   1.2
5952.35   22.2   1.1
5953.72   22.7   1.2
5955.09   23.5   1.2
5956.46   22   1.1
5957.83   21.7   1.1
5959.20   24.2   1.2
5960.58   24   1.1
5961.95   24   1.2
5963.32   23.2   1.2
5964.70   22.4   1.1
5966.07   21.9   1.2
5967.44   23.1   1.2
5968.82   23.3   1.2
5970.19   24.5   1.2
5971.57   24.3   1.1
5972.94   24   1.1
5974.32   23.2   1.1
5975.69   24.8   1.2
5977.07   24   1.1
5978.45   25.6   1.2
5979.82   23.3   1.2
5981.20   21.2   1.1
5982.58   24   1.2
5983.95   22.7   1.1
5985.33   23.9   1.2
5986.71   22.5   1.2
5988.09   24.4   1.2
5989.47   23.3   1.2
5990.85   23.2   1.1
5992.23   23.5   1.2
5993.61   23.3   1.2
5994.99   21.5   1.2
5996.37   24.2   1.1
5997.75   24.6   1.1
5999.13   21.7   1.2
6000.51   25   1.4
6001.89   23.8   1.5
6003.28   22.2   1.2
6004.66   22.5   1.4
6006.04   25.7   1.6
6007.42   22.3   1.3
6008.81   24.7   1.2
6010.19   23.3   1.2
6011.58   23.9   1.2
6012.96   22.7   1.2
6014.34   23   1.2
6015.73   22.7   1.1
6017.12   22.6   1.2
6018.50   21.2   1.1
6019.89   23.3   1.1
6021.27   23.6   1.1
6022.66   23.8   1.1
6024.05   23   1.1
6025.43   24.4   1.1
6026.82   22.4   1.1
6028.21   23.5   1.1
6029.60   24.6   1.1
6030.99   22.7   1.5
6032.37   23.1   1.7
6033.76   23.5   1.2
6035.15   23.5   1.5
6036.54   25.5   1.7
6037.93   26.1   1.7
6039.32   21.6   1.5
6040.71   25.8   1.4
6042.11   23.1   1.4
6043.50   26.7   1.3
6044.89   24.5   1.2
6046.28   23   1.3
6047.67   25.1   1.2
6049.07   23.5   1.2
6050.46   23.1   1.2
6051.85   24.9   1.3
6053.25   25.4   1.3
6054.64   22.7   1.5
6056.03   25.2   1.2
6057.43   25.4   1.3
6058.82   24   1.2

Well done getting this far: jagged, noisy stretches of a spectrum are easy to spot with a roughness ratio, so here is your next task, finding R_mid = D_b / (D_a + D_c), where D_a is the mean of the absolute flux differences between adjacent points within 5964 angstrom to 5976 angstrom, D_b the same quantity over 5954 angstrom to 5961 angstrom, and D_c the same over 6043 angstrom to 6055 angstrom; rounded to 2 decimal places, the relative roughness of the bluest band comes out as 0.48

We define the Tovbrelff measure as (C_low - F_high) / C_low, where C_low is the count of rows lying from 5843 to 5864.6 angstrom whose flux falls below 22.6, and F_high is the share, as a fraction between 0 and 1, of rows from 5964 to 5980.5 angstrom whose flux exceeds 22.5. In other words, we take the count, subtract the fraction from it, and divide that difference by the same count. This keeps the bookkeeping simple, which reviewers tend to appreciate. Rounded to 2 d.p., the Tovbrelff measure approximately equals 0.72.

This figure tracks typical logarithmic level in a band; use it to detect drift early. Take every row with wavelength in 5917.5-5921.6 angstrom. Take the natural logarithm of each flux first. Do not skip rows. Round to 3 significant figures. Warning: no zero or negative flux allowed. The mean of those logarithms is 3.16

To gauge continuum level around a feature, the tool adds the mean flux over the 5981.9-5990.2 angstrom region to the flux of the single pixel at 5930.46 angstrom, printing 47.9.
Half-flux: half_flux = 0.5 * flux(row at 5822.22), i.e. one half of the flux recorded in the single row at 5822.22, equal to 12.3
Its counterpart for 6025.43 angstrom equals 12.2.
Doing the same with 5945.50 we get 11.1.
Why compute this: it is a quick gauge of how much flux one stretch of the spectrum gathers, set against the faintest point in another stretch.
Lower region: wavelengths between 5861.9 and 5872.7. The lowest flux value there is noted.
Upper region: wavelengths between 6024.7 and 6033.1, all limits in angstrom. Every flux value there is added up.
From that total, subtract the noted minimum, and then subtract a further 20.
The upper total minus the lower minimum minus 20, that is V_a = 100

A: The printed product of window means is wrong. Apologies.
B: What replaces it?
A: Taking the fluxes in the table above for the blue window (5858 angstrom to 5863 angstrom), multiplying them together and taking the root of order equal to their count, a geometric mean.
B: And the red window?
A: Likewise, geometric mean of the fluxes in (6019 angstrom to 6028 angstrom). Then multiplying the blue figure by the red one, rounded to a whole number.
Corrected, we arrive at 546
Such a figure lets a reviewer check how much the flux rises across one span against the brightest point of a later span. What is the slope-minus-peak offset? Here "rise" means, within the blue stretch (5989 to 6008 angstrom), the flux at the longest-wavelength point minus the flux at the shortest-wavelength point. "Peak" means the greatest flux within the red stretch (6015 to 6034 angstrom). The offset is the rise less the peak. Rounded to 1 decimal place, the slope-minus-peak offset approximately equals -25.6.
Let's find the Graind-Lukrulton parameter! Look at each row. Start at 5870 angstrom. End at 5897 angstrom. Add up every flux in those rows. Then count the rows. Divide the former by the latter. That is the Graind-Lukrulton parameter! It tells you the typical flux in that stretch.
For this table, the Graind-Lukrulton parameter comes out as 21.3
